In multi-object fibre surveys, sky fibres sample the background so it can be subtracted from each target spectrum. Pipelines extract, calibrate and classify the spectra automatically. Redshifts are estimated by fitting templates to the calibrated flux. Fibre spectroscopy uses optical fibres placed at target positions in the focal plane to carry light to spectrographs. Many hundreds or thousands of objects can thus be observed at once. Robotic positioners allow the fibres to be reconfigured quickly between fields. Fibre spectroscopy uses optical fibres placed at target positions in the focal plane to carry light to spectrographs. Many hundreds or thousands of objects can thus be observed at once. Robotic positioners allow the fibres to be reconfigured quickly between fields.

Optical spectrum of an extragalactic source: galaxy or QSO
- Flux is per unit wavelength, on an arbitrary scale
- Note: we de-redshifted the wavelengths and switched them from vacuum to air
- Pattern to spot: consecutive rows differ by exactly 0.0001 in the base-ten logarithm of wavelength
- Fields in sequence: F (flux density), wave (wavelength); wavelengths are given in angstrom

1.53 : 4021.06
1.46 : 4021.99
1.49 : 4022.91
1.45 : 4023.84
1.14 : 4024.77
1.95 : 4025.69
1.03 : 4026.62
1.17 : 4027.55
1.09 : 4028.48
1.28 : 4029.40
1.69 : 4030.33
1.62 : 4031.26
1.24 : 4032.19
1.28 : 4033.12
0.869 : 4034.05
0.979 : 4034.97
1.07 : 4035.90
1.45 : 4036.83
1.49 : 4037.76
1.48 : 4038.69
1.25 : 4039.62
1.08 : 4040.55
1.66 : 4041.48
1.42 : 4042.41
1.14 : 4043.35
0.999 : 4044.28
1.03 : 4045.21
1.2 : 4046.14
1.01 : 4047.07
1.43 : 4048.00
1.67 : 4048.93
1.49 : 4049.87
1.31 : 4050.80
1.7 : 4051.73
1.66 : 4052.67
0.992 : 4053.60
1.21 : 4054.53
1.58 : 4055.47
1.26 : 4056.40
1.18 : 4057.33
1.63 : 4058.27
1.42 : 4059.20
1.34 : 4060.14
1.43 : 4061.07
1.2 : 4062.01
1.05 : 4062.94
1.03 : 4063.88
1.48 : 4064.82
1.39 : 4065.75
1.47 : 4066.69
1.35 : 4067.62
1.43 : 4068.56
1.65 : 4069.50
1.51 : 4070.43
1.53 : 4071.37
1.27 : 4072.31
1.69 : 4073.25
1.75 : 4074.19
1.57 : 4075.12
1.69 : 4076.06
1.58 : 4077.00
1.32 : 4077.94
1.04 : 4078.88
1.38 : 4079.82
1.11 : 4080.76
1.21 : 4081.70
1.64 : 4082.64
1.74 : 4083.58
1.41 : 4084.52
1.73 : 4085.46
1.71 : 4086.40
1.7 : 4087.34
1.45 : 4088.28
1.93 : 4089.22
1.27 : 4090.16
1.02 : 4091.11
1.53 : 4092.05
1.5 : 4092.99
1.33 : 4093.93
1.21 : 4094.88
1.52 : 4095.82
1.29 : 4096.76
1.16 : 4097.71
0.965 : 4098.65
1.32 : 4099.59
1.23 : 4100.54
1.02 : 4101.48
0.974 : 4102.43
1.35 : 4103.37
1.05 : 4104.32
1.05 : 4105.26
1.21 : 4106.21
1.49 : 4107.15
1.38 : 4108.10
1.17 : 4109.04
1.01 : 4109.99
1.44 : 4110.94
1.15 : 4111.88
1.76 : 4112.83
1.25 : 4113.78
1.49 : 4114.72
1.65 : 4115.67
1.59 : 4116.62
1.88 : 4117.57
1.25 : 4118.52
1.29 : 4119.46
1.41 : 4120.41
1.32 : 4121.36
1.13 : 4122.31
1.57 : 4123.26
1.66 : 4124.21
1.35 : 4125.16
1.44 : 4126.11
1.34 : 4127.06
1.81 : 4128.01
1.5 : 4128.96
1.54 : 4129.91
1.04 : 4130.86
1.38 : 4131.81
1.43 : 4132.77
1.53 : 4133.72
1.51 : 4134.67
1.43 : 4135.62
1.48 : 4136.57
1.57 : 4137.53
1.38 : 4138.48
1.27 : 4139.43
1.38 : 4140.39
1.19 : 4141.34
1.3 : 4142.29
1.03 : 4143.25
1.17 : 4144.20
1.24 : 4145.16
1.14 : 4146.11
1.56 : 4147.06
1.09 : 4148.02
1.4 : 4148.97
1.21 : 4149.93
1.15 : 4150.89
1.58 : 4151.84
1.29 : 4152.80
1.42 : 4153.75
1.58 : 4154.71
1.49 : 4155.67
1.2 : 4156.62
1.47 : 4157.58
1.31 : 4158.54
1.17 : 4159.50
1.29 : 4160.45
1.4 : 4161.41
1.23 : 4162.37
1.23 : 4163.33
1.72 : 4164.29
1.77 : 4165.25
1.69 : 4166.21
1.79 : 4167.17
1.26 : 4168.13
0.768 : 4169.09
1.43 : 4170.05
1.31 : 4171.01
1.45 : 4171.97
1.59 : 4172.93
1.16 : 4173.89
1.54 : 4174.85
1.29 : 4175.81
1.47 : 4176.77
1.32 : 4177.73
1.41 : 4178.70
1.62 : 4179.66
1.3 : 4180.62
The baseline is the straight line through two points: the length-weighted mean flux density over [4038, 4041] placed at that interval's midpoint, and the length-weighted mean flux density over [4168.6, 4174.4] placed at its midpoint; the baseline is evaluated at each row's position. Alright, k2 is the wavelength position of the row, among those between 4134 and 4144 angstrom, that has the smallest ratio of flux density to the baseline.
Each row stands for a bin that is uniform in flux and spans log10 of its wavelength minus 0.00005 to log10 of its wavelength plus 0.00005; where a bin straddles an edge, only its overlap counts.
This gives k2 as 4143.25 angstrom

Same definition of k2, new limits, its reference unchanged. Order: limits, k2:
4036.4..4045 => 4044.28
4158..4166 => 4159.50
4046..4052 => 4047.07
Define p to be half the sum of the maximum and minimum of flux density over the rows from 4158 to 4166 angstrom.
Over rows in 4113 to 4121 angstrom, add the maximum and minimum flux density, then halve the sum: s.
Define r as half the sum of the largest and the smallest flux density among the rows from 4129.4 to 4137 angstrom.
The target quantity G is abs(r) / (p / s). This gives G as 1.37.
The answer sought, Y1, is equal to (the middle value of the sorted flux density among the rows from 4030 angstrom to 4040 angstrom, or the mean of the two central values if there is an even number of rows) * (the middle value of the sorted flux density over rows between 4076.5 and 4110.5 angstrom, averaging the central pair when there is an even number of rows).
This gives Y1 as 1.69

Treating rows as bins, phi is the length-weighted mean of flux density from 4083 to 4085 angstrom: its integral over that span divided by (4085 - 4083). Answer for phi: 1.58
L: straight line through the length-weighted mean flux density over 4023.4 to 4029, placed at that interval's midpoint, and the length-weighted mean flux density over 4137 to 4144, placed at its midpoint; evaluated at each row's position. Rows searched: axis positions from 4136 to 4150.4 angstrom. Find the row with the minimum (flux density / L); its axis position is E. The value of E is 4143.25 angstrom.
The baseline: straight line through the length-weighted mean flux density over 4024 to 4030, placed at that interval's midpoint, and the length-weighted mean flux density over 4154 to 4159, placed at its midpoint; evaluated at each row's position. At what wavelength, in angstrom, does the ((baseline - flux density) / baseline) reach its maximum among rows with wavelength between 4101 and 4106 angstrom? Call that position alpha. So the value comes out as 4102.43 angstrom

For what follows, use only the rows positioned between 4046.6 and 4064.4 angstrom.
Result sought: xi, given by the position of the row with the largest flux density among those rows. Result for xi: 4051.73 angstrom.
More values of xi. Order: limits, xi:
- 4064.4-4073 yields 4069.50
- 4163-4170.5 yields 4167.17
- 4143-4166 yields 4165.25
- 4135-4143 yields 4137.53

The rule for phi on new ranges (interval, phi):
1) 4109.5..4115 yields 1.34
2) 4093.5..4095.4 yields 1.27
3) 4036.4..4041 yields 1.35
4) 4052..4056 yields 1.37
